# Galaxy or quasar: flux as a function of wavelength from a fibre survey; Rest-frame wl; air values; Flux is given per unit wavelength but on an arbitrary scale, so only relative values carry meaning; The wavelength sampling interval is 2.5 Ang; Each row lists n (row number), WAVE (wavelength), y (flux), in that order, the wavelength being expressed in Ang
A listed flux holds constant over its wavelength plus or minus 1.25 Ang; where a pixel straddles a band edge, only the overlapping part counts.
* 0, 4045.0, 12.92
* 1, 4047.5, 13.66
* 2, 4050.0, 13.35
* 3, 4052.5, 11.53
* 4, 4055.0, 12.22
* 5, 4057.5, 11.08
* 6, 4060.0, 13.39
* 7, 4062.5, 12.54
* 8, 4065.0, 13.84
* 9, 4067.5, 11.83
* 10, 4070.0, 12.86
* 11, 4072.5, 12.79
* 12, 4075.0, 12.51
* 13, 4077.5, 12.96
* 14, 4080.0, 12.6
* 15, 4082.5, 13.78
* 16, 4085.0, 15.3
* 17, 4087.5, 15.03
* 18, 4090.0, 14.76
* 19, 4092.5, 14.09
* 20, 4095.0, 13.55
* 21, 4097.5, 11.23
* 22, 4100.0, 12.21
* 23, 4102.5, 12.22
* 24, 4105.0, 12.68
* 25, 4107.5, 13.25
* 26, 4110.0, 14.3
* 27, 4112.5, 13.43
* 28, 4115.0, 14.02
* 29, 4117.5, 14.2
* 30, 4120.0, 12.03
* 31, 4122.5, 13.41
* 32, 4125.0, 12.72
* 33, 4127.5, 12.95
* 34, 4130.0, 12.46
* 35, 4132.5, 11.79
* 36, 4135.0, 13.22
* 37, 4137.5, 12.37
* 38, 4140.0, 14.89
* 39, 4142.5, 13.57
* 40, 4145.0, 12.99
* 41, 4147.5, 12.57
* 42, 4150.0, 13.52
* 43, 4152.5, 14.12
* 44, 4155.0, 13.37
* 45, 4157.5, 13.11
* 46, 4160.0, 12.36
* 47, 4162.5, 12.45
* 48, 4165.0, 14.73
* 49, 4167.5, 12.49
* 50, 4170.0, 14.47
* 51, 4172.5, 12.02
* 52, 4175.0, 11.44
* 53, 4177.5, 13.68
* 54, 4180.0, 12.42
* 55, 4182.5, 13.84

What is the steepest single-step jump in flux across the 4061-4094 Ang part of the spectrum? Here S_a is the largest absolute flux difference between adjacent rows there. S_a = 2.01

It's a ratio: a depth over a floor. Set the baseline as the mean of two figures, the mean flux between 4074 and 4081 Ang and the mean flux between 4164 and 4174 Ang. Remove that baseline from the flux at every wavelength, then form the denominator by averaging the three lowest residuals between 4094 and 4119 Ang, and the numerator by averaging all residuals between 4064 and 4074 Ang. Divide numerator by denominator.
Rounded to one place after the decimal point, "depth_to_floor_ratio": 0.2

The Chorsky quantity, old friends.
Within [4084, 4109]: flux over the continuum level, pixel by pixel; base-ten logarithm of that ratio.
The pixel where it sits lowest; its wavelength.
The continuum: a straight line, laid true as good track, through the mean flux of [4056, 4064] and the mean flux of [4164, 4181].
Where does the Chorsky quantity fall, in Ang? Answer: 4097.5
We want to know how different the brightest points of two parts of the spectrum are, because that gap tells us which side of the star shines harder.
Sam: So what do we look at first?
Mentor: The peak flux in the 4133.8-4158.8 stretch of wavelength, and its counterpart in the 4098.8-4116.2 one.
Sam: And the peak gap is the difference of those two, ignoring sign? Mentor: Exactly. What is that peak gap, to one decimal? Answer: 0.6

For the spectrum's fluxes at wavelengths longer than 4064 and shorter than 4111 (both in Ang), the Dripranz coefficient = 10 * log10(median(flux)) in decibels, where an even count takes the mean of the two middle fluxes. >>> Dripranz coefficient 11.1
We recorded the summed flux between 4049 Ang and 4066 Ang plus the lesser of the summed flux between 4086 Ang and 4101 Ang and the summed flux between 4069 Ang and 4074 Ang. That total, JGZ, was 114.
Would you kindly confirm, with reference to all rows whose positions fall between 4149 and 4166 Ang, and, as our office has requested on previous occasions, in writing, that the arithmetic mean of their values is 13.4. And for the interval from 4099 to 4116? 13.2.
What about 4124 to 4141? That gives 12.9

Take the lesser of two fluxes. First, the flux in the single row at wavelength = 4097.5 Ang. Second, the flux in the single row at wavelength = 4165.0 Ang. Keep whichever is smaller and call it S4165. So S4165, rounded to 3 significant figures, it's 11.2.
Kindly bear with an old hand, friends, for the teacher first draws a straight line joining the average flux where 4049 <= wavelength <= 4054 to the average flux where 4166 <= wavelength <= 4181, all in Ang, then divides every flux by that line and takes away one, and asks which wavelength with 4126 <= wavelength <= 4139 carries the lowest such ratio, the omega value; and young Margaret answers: 4132.5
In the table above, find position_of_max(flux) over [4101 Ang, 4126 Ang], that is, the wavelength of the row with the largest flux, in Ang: 4110.0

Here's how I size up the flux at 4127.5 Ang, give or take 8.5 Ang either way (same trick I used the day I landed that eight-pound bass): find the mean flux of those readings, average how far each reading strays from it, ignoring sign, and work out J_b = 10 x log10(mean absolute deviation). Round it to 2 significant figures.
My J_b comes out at -3.2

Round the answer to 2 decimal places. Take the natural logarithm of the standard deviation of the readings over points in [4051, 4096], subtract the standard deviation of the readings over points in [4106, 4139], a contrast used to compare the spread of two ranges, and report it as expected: -0.64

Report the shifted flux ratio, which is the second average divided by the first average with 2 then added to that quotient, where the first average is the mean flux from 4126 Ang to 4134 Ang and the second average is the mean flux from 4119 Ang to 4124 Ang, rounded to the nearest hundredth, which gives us 3.03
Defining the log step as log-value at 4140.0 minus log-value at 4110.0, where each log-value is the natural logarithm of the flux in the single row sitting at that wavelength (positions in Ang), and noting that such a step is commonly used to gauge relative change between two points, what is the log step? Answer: 0.04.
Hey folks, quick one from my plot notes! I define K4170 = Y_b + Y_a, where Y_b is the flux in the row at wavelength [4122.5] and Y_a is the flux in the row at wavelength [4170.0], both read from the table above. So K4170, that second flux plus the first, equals 27.9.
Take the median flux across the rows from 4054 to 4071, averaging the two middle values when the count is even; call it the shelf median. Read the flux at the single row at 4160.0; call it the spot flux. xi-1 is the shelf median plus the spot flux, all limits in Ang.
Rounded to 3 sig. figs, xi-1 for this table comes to 24.9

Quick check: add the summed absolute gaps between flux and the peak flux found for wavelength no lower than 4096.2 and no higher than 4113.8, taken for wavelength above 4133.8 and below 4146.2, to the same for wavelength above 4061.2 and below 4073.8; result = 13.3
